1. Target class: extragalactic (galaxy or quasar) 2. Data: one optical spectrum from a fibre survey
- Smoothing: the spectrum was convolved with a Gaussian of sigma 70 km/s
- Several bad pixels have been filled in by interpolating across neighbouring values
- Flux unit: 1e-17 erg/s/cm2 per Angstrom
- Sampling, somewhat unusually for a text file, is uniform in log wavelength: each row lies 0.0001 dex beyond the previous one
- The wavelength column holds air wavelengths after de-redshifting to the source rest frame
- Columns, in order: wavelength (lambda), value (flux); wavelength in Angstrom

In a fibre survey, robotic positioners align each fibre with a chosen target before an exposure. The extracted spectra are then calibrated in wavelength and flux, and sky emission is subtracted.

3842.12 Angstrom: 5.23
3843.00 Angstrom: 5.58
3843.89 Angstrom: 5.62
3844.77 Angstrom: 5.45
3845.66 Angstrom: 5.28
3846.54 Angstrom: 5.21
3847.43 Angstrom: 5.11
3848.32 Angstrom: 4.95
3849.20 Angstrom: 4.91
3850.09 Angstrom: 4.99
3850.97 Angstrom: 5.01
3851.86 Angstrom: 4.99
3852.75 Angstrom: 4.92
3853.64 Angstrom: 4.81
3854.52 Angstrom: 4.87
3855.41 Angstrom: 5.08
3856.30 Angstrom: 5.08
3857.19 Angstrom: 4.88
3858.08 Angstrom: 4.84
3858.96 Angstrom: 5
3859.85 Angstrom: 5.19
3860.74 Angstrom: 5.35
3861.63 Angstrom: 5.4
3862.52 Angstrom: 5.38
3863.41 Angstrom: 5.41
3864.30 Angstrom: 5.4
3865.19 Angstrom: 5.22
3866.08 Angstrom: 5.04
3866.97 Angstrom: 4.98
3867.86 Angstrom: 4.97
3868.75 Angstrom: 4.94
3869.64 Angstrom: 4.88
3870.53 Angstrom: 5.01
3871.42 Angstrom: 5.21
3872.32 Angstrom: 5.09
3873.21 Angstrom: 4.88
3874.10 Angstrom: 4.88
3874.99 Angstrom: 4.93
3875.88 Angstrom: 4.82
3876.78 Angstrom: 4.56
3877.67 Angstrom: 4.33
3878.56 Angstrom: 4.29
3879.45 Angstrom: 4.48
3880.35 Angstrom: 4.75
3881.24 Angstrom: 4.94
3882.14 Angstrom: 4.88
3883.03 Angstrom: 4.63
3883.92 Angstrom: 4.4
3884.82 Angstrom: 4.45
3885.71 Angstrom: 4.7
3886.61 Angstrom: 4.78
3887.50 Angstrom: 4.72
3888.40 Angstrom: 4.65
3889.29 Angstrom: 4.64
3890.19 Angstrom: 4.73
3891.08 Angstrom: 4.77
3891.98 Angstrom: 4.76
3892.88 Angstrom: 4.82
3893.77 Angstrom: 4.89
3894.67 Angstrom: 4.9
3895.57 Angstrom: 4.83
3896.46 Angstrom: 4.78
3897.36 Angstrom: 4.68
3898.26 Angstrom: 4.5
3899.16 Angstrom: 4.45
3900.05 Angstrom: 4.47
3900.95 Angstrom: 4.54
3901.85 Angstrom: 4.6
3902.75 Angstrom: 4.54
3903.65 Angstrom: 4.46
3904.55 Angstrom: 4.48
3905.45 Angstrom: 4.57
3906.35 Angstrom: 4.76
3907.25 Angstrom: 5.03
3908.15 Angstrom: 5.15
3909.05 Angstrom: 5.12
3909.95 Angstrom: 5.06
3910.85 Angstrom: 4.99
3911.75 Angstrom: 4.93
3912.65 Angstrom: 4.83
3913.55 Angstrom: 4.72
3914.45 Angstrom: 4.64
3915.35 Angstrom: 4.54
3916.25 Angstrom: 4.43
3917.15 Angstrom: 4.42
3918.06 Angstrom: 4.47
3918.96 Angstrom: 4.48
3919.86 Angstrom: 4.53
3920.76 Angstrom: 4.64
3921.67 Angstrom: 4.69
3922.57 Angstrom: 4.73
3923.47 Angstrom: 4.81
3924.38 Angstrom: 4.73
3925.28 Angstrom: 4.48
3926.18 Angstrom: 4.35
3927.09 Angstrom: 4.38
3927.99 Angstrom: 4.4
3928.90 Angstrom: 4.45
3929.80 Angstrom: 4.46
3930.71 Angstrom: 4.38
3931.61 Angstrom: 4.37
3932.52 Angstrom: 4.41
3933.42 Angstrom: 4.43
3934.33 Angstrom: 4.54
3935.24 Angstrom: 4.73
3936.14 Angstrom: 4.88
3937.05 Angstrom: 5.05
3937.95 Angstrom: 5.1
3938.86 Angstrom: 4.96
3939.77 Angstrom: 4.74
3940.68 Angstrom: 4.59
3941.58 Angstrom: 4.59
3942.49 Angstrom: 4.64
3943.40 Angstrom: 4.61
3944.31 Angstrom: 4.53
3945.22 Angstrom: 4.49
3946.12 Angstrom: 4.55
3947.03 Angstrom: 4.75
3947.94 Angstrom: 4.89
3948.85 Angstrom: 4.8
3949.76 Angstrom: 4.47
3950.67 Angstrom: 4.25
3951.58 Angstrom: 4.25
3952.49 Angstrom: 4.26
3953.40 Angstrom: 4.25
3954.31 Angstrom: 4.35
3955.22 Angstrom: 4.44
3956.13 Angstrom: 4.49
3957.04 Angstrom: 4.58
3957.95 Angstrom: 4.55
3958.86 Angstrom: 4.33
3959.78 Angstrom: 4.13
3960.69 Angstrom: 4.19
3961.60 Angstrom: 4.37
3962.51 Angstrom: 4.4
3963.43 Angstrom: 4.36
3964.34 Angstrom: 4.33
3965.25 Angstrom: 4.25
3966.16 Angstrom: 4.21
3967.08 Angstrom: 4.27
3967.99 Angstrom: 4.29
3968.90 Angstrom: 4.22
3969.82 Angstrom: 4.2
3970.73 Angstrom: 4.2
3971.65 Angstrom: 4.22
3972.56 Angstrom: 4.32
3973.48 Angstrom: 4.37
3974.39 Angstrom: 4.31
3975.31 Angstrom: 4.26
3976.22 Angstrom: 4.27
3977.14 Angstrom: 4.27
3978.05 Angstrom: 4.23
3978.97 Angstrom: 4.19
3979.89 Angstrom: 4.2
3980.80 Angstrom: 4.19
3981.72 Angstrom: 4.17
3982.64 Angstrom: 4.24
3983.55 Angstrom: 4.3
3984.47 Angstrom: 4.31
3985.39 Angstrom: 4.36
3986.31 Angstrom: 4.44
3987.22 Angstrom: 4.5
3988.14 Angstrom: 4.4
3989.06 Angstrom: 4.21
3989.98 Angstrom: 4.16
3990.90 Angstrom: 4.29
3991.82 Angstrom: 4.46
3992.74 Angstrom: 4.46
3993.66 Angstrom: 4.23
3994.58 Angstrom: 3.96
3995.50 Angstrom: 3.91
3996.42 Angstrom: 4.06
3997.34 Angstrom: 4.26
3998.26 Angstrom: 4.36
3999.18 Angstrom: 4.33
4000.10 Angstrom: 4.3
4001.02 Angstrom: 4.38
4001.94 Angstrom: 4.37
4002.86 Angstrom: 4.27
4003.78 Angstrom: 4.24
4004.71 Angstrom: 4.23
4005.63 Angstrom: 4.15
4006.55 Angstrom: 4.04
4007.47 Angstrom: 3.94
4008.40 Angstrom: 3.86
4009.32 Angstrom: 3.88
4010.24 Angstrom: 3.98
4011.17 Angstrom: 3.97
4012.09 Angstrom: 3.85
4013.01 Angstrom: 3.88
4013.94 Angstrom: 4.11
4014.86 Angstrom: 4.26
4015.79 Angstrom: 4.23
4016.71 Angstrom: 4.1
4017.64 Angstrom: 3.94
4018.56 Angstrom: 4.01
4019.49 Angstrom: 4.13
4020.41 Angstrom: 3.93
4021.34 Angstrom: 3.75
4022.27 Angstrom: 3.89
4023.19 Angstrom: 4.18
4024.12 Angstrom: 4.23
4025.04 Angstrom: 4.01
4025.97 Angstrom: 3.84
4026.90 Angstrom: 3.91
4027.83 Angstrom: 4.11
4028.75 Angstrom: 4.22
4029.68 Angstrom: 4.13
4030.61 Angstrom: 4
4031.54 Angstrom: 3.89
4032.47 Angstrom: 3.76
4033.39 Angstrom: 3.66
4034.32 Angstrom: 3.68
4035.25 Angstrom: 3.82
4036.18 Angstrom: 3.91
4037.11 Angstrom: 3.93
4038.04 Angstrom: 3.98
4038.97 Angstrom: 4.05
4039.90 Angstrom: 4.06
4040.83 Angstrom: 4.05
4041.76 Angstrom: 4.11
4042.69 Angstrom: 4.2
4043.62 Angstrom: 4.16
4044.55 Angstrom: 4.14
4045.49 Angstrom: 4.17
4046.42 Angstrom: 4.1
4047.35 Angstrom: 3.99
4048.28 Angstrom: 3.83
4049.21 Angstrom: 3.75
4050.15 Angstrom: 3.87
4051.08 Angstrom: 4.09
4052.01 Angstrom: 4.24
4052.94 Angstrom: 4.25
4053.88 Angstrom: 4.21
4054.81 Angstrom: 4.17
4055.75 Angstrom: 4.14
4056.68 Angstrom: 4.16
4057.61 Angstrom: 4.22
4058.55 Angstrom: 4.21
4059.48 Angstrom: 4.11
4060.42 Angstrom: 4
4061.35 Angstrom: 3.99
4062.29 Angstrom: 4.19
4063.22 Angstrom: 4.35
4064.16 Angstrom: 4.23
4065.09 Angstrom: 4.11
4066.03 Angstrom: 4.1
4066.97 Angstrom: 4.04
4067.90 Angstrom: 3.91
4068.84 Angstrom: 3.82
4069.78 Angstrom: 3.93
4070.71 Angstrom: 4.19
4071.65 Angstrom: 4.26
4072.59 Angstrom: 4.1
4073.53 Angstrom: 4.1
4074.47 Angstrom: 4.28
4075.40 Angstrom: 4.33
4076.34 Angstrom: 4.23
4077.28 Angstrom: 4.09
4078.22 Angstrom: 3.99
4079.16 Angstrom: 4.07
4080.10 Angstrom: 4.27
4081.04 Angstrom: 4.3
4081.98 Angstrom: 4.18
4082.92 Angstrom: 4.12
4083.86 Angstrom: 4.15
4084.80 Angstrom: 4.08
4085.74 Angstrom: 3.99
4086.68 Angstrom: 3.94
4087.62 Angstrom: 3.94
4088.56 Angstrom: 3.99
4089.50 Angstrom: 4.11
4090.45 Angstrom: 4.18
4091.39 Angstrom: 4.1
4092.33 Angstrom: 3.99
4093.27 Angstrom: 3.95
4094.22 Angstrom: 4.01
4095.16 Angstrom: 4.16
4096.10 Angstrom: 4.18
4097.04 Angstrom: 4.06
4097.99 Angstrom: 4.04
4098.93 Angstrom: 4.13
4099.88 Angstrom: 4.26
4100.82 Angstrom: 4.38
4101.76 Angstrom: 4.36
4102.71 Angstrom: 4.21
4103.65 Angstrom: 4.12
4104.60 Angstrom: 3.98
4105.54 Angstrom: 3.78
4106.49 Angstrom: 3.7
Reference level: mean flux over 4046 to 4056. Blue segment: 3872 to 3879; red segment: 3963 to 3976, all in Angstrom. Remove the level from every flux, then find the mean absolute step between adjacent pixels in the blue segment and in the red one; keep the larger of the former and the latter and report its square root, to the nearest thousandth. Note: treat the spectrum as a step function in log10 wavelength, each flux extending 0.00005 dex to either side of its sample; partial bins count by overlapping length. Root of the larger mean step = 0.359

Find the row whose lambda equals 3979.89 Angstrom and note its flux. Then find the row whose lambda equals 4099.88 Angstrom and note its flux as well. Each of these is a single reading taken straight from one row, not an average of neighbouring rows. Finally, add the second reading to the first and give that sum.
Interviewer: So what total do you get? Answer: 8.5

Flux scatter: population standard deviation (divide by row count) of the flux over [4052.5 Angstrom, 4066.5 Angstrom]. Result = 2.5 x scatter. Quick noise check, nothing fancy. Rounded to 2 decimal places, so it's 0.23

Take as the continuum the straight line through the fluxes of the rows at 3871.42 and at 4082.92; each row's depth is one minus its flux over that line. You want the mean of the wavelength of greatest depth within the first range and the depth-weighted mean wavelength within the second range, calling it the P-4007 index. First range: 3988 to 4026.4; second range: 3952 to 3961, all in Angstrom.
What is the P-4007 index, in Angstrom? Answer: 3989.0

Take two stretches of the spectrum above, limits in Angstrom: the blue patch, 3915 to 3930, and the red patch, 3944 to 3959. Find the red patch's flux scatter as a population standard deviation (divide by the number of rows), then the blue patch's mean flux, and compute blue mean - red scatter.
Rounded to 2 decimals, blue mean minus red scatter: 4.34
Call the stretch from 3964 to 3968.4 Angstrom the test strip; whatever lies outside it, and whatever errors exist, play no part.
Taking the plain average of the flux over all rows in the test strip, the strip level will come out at 4.3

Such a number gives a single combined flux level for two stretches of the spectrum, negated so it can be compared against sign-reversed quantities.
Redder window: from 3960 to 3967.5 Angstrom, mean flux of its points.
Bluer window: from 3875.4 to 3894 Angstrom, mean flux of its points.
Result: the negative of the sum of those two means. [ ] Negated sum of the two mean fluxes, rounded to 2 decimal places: -8.96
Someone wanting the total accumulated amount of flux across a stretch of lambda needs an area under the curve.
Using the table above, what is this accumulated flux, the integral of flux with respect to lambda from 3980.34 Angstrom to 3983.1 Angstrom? 11.6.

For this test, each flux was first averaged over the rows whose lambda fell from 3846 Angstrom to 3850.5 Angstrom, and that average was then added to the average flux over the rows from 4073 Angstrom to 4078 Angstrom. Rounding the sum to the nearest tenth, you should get 9.2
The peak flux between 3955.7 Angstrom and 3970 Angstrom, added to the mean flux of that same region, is 8.9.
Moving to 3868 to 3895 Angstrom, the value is 10.0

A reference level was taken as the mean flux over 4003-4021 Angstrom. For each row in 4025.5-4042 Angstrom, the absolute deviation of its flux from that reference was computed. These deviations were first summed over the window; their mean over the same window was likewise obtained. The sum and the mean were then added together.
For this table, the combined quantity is 3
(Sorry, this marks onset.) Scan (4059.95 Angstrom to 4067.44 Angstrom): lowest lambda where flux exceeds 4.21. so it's 4063.22 Angstrom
